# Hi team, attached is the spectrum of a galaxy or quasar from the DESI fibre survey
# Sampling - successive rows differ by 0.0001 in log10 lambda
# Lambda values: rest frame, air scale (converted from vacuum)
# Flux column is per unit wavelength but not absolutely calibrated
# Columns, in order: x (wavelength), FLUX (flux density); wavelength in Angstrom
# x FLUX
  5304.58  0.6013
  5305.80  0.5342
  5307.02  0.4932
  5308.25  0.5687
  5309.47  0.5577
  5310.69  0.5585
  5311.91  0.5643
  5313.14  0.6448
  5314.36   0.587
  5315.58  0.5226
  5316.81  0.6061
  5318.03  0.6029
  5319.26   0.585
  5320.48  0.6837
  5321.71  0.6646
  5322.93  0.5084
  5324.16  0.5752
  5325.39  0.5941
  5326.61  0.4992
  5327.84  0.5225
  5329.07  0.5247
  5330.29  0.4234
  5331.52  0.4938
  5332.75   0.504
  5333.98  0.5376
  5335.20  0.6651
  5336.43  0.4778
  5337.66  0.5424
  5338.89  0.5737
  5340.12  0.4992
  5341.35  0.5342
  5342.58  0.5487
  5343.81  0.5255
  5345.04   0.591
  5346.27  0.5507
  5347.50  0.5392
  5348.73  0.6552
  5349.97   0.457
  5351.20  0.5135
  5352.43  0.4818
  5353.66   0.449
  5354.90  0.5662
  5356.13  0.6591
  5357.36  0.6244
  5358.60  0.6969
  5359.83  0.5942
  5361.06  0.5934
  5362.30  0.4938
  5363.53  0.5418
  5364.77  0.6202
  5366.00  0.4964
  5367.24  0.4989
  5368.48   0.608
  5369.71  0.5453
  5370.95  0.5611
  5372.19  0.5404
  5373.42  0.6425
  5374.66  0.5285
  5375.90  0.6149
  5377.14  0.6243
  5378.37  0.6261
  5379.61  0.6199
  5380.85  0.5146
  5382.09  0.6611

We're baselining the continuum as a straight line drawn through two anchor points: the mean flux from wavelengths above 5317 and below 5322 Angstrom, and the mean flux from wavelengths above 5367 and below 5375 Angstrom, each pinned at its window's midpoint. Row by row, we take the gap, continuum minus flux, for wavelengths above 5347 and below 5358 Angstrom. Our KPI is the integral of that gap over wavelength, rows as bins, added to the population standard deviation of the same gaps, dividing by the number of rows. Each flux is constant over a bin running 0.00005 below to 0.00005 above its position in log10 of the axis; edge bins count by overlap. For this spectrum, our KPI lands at 0.50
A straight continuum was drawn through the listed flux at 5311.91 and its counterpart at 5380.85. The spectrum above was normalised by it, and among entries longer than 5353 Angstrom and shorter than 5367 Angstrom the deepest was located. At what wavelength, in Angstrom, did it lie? 5353.66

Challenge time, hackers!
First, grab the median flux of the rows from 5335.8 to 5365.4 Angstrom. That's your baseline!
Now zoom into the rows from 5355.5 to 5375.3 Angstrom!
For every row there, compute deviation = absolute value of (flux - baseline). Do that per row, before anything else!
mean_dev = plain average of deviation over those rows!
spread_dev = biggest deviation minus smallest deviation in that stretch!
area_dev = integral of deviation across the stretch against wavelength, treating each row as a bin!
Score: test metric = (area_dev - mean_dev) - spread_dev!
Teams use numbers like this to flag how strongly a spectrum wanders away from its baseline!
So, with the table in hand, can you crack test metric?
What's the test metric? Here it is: 0.86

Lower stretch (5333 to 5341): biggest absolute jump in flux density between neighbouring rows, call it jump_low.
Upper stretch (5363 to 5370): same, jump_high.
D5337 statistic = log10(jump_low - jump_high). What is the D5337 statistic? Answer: -1.20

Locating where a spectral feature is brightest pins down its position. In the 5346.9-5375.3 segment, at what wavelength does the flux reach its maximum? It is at 5358.60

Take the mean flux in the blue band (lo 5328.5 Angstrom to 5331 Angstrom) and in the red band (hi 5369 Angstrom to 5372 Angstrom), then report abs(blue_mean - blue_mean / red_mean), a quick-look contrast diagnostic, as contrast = 0.38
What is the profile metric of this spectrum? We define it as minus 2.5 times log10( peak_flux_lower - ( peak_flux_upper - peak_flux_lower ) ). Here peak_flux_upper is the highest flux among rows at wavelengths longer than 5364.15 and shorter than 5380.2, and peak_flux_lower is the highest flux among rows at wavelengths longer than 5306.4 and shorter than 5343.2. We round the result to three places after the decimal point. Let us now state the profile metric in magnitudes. 0.349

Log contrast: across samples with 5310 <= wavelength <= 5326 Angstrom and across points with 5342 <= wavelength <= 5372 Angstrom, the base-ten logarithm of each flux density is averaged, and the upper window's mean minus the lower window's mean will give -0.03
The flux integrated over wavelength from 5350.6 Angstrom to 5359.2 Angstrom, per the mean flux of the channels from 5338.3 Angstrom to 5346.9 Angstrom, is 9.0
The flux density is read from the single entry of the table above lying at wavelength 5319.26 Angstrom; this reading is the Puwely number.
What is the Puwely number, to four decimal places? 0.5850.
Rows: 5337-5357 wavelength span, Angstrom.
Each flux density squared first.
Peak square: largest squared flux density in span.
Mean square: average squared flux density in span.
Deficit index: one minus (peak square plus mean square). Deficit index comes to 0.27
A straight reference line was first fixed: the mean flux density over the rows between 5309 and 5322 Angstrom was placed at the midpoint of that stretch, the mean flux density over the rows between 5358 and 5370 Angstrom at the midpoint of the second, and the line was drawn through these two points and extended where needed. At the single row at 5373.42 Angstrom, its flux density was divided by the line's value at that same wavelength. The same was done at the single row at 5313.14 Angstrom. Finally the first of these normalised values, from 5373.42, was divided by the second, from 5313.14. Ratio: 1.06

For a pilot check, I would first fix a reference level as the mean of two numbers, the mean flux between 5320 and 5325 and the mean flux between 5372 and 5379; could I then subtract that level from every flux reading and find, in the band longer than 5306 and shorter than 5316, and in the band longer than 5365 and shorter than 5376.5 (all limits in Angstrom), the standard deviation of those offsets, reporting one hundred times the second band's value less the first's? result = 0.7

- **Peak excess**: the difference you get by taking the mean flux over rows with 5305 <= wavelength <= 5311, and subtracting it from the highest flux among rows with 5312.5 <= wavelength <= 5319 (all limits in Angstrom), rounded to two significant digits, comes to 0.10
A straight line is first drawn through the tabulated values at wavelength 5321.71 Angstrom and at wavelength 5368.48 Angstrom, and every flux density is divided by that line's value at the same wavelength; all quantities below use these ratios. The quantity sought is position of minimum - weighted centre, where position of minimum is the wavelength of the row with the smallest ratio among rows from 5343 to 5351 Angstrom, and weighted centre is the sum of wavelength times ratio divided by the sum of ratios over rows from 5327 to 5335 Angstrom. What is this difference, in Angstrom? 19.0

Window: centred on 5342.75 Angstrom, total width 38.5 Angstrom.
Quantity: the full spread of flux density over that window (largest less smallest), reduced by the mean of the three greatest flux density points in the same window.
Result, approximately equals -0.400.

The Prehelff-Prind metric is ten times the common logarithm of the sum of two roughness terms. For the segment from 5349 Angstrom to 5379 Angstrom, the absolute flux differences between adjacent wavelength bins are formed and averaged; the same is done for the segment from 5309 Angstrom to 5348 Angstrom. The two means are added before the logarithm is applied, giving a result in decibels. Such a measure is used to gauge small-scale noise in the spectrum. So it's -9.36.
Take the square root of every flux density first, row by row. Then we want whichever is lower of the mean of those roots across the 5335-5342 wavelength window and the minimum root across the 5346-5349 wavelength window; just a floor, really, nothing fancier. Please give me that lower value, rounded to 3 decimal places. 0.734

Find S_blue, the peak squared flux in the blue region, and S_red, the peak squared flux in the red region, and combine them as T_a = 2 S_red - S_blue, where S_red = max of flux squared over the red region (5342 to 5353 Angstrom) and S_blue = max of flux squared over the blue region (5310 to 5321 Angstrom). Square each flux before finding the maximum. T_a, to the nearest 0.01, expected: 0.39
